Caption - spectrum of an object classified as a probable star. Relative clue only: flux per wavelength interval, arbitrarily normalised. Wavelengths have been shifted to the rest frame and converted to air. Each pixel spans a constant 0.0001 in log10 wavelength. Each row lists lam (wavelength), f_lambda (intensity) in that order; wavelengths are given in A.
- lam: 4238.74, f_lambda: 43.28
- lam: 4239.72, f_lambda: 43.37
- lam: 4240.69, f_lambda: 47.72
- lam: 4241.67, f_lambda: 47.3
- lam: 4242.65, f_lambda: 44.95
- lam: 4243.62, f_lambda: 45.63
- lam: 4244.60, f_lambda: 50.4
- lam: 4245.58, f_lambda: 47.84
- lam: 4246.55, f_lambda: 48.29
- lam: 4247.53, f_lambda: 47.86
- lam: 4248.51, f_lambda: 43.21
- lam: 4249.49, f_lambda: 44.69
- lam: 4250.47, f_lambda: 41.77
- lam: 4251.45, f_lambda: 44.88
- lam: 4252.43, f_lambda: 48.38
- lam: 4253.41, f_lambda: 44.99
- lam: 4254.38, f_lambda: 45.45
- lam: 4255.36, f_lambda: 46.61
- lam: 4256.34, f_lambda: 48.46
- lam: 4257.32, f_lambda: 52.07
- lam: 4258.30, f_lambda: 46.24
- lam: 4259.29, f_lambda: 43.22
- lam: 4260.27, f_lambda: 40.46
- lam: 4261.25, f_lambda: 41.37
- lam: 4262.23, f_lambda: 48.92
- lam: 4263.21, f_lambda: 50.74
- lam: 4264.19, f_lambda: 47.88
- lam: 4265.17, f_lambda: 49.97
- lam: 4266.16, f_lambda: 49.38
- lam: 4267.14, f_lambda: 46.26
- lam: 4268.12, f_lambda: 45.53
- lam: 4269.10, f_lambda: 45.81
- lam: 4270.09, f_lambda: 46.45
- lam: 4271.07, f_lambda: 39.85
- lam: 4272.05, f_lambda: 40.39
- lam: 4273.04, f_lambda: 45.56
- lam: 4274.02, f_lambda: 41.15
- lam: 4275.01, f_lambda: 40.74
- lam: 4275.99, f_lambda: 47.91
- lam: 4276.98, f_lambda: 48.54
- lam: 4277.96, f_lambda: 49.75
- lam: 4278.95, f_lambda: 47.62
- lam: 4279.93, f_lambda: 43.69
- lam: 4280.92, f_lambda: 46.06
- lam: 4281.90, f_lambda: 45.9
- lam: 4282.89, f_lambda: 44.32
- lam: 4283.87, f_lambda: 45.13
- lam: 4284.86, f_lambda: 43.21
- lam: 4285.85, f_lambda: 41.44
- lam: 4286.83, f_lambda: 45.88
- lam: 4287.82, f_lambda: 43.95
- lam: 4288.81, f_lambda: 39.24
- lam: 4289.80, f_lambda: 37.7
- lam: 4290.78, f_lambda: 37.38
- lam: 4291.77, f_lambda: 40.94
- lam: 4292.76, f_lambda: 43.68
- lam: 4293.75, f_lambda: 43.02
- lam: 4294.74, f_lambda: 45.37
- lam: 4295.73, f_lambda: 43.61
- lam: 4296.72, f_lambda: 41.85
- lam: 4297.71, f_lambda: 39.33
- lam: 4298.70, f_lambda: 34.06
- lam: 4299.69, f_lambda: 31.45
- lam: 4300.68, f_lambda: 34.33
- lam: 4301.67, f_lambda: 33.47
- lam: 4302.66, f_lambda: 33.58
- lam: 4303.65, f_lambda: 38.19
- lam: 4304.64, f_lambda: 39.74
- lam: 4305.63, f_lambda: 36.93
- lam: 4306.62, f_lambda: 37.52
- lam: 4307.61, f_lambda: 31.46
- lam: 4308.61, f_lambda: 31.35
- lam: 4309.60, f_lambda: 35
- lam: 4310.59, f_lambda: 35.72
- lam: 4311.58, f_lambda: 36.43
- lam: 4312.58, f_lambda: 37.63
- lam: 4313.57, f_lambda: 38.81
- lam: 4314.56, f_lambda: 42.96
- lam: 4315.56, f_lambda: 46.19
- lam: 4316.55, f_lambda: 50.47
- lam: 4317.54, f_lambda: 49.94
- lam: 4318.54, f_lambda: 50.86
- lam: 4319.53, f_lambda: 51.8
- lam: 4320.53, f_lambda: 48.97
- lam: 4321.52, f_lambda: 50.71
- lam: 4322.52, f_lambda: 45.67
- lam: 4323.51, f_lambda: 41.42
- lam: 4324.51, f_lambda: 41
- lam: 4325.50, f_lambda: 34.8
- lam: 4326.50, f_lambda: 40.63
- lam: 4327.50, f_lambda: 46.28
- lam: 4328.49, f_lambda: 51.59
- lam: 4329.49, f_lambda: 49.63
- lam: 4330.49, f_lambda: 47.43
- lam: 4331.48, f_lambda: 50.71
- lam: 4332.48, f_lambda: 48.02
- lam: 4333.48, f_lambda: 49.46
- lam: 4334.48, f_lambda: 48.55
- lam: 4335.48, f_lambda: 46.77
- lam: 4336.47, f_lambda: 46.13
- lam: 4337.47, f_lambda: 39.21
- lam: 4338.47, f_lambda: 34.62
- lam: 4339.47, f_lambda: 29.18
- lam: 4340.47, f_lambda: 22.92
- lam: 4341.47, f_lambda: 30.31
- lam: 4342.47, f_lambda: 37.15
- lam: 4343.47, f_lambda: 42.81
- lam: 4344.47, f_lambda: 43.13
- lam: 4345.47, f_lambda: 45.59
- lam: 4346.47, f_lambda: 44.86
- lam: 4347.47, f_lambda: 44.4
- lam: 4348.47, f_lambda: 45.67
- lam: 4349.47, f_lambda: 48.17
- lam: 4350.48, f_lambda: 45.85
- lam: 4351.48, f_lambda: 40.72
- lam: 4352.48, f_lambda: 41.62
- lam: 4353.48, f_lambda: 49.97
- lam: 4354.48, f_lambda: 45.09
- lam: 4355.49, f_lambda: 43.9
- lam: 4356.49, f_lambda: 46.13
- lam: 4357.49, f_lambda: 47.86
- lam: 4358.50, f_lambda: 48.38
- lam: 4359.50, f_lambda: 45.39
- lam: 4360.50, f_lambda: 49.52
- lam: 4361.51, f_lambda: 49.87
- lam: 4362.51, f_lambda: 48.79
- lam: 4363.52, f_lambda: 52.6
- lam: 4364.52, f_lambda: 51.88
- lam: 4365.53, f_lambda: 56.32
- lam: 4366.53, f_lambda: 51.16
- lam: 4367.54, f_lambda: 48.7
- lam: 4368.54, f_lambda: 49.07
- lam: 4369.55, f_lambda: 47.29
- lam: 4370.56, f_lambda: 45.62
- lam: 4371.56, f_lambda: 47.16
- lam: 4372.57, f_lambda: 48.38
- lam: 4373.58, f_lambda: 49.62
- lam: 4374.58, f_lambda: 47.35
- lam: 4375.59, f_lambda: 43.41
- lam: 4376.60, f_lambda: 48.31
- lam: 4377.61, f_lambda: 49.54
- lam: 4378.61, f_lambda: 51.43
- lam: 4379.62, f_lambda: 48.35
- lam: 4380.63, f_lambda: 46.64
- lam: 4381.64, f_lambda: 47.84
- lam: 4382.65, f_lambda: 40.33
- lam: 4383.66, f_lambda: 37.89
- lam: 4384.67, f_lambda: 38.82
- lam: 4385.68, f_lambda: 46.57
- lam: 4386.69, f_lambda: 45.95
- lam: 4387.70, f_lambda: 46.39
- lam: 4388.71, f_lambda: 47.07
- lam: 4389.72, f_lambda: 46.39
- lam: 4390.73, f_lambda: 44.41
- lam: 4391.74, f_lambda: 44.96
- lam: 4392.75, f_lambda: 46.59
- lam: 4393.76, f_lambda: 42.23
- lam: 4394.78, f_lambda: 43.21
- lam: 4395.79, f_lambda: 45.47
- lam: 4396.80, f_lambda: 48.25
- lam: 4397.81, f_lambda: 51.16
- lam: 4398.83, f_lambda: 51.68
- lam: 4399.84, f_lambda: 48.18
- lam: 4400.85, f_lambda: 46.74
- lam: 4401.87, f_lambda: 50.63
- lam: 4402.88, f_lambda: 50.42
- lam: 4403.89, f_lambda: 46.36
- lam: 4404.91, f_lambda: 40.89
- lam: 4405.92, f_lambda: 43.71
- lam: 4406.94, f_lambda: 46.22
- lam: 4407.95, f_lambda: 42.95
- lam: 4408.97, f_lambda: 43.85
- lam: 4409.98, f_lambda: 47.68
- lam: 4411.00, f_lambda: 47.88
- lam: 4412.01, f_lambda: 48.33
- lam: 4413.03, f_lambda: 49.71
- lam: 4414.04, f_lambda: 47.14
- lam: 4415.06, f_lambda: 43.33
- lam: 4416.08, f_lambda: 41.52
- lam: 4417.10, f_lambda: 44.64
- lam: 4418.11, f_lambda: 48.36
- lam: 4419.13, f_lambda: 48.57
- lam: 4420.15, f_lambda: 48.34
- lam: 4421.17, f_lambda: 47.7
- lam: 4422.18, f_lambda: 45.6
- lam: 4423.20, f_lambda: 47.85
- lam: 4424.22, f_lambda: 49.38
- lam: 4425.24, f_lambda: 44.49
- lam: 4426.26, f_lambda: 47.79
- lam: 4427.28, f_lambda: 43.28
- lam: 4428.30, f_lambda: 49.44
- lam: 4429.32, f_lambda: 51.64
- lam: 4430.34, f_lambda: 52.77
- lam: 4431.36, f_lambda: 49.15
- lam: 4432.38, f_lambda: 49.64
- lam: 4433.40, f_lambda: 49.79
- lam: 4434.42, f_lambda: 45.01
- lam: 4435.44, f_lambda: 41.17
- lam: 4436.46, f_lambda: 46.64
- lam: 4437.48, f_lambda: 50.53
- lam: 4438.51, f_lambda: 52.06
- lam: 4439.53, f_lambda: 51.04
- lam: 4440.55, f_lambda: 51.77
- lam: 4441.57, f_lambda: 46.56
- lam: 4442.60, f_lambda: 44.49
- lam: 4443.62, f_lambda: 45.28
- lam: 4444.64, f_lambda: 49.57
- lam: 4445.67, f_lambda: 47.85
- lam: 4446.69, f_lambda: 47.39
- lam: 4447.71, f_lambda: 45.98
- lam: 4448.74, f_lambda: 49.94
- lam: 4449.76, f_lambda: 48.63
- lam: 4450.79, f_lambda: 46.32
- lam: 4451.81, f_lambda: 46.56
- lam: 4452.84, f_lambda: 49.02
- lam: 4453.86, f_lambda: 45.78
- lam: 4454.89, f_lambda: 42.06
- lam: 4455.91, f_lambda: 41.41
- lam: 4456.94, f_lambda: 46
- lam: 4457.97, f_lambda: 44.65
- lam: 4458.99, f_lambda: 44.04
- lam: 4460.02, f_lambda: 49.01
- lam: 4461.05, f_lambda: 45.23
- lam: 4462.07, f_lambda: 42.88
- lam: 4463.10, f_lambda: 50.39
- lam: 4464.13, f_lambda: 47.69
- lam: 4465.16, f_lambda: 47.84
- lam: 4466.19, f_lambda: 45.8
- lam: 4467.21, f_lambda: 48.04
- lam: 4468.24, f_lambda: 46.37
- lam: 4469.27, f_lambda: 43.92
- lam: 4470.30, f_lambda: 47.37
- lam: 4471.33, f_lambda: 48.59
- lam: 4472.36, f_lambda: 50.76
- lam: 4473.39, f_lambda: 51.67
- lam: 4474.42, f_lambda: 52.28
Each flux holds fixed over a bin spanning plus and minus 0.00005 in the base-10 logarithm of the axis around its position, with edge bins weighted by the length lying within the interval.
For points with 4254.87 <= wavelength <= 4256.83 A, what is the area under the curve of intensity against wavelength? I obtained 93.2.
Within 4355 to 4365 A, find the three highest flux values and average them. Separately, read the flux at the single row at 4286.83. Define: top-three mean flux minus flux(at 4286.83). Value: 5.6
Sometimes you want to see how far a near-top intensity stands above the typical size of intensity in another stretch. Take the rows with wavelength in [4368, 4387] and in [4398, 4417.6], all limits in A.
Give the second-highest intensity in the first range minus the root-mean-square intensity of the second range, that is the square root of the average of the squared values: 3.1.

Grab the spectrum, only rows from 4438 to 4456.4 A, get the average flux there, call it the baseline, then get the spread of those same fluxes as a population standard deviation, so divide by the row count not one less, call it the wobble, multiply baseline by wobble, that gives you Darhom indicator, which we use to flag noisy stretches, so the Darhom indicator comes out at 138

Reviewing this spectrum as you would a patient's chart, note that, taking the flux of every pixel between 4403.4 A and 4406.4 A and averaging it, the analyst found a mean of 44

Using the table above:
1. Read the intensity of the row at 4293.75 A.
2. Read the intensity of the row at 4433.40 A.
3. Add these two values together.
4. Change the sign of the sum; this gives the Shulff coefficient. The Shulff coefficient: -93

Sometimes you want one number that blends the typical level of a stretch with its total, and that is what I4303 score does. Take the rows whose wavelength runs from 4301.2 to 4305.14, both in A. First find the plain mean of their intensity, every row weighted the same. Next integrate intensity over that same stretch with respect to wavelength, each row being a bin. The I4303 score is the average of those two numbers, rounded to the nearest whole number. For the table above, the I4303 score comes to 90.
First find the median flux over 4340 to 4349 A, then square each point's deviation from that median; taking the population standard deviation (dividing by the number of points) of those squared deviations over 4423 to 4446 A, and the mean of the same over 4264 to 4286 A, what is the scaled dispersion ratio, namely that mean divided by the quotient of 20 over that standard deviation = 19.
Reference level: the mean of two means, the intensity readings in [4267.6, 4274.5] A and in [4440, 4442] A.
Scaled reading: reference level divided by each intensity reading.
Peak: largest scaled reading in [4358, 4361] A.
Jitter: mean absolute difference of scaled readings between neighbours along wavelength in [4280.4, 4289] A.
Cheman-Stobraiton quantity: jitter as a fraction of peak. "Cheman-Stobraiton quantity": 0.053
